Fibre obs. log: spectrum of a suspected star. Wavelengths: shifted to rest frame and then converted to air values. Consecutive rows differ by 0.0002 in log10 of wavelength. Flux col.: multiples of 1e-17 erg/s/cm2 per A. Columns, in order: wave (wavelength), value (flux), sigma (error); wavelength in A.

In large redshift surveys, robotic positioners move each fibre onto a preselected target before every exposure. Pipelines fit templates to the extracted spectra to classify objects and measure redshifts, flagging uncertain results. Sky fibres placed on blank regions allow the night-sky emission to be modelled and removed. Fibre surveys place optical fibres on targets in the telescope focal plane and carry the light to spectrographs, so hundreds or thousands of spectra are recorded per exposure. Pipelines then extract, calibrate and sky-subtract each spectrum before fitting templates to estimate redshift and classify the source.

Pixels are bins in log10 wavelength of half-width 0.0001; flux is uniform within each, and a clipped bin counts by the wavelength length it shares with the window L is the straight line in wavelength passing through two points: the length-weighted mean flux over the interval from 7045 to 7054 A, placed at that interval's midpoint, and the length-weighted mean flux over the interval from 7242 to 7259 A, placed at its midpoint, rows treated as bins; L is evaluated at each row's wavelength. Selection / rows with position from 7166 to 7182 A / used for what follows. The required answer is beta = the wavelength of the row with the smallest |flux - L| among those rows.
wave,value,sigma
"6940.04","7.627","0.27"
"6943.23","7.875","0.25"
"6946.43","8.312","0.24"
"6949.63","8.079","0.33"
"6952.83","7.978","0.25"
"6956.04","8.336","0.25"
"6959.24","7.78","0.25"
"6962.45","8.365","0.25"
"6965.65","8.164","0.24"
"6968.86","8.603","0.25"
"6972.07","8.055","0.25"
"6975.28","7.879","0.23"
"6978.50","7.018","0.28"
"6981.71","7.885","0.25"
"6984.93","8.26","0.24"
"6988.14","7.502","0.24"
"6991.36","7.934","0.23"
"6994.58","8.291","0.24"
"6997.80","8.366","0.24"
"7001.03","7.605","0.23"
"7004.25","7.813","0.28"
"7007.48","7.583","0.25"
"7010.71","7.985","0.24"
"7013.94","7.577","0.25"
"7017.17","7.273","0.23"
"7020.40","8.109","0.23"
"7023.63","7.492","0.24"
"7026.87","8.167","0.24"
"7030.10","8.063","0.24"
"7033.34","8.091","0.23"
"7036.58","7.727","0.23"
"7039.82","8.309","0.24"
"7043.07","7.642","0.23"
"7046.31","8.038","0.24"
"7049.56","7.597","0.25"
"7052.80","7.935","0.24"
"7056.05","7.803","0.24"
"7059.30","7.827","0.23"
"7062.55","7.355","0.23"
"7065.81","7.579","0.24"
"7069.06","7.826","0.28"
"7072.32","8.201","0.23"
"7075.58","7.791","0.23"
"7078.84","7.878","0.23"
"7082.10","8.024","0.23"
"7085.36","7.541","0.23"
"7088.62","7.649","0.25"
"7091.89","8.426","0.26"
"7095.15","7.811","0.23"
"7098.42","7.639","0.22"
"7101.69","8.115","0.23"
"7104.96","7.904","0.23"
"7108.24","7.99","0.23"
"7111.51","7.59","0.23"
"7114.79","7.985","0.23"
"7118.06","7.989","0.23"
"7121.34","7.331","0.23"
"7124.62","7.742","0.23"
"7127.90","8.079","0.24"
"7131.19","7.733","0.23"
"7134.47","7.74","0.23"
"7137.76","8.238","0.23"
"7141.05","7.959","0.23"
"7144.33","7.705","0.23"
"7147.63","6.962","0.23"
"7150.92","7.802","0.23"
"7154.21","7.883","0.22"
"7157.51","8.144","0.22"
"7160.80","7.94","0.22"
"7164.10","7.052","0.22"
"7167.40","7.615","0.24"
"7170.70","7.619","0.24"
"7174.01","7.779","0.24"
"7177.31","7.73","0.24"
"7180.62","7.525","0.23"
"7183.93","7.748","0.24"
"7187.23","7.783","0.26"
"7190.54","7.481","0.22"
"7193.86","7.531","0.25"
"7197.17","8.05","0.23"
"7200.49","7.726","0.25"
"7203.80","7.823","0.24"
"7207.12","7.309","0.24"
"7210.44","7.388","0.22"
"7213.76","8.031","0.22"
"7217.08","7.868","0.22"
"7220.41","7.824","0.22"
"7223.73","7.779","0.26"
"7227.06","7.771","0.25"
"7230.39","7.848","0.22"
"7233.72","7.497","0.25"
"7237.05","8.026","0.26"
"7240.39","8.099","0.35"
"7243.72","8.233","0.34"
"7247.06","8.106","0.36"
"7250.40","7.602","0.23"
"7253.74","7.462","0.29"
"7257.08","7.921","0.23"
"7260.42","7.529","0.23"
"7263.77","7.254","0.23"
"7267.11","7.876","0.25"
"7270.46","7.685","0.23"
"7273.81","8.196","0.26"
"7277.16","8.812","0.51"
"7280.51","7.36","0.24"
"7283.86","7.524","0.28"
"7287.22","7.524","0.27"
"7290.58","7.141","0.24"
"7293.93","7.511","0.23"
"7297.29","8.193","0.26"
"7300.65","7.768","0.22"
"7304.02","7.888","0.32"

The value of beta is 7174.01 A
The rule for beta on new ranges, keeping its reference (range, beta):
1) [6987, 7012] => 7004.25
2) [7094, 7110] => 7095.15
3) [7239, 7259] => 7257.08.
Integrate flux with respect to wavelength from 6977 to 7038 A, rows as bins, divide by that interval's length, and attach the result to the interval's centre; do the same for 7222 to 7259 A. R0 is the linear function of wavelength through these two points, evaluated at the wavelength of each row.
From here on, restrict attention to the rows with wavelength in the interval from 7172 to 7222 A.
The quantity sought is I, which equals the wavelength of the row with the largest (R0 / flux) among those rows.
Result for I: 7207.12 A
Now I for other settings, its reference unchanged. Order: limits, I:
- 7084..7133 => 7121.34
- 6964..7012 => 6978.50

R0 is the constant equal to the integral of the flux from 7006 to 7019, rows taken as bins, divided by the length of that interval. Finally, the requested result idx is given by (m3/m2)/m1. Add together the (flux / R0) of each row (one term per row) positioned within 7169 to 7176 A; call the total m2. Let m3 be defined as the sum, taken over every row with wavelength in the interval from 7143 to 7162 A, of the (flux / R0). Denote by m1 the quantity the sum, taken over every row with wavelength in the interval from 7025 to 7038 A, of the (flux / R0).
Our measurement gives 0.7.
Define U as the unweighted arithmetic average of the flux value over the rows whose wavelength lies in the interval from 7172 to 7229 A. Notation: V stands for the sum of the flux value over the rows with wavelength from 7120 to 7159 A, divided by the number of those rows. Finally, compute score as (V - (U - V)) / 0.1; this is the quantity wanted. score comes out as 78.4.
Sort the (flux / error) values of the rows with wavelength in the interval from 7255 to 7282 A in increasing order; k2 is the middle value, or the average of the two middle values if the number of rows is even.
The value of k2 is 31.5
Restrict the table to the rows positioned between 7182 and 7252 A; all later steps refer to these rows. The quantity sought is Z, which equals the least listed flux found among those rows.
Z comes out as 7.309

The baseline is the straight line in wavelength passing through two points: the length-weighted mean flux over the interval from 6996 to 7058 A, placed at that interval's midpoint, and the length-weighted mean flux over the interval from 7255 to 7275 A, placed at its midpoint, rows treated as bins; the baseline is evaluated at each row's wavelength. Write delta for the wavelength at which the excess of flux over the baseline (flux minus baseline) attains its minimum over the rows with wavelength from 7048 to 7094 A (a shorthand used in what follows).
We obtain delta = 7062.55 A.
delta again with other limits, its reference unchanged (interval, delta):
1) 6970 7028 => 6978.50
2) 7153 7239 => 7164.10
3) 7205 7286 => 7263.77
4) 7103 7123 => 7121.34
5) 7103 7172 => 7147.63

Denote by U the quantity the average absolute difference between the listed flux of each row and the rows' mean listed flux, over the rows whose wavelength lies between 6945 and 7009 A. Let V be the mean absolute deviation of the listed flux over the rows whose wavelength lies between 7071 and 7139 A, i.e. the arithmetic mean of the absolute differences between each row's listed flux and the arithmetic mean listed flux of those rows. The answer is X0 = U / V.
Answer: 1.40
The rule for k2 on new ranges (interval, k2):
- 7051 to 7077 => 32.8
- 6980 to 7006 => 33.7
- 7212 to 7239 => 33.3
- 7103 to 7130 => 34.0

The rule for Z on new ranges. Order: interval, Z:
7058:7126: 7.331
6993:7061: 7.273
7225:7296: 7.141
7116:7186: 6.962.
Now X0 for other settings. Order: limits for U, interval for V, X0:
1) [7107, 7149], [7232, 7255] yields 0.85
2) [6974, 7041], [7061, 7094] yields 1.21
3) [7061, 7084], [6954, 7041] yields 0.66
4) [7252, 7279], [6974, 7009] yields 1.21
